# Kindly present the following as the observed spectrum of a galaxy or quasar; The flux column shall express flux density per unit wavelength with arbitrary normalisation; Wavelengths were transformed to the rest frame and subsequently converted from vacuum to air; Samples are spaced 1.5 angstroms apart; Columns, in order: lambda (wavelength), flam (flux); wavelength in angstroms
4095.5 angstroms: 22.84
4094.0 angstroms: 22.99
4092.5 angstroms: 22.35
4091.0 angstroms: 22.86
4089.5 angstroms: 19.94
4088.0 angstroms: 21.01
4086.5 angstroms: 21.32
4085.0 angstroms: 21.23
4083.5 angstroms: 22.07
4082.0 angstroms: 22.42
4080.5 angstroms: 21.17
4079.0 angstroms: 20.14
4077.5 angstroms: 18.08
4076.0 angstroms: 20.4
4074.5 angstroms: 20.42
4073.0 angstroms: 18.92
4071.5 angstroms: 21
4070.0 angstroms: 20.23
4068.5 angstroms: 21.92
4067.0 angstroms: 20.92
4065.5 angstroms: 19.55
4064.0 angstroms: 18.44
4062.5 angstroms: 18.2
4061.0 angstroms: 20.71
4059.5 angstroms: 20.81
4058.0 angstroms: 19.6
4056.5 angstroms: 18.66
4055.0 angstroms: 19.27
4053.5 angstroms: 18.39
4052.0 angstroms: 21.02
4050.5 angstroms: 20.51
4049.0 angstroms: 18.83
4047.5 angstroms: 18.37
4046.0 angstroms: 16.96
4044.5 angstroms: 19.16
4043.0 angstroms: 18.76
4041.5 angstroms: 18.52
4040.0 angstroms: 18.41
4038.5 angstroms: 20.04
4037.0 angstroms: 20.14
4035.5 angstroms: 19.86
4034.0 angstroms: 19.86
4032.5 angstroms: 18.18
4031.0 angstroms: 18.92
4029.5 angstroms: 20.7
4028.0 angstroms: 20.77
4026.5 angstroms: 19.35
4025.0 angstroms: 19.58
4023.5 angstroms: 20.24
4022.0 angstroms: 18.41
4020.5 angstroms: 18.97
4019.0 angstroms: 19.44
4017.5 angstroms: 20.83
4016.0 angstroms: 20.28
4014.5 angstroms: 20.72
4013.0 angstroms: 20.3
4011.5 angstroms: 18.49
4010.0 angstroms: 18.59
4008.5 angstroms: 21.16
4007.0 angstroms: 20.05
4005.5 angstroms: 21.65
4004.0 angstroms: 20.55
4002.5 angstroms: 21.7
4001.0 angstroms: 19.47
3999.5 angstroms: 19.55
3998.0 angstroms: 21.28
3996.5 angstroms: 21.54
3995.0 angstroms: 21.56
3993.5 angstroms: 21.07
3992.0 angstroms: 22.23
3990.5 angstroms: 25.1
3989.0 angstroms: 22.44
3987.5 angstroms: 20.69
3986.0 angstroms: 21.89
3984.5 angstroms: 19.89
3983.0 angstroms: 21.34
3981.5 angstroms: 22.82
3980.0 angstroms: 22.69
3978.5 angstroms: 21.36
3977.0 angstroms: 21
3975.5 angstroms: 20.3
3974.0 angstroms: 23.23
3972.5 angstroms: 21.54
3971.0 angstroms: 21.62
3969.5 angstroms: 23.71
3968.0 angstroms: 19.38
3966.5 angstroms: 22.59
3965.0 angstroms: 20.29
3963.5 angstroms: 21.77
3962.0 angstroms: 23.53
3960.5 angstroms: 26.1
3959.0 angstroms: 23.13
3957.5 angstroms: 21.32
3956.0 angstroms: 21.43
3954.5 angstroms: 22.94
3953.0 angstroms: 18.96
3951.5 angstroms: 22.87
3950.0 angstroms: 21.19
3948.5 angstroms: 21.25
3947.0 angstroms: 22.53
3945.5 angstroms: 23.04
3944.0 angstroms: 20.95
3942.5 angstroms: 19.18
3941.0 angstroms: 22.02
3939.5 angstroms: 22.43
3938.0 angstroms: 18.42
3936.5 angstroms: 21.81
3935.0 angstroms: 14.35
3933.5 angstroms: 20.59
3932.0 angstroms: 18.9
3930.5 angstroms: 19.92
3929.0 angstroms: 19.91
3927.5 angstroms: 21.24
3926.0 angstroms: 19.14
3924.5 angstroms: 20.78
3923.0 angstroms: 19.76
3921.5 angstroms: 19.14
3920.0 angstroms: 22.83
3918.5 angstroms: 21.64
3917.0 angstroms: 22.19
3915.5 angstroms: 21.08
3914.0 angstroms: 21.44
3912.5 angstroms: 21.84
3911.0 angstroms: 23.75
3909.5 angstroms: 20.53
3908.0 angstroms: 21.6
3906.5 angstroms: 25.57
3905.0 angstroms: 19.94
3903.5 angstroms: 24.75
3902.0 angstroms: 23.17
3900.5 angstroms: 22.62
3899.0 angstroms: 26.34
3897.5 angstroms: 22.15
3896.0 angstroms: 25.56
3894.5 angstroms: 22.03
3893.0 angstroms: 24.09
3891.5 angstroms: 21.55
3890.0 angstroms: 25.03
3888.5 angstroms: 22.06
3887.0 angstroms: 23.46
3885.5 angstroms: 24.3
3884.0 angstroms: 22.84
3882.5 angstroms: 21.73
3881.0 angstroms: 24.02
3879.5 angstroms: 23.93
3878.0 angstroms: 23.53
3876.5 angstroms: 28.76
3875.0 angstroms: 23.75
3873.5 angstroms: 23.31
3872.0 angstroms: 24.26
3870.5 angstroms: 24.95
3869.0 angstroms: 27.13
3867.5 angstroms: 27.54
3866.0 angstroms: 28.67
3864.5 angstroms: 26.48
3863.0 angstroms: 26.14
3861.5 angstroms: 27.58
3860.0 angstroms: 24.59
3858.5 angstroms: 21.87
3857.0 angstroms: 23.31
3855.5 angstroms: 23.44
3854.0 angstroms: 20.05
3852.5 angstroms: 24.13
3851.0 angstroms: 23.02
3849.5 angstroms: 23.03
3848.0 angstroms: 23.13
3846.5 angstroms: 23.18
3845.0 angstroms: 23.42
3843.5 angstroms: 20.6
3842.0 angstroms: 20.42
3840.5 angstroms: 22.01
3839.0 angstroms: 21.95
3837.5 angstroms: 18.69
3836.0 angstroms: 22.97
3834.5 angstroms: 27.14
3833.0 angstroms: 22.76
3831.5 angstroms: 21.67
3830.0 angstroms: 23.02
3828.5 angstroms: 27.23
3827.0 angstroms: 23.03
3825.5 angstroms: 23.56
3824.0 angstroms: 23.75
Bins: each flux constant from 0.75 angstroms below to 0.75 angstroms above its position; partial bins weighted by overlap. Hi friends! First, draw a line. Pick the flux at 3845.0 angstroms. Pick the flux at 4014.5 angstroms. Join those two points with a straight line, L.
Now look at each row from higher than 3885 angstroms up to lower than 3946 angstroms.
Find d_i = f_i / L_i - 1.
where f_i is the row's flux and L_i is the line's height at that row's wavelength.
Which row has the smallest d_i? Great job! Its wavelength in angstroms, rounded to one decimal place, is 3935.0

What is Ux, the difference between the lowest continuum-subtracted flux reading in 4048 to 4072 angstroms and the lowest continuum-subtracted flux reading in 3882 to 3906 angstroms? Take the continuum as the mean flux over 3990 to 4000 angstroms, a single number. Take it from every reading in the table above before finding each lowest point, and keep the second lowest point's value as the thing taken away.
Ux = -1.7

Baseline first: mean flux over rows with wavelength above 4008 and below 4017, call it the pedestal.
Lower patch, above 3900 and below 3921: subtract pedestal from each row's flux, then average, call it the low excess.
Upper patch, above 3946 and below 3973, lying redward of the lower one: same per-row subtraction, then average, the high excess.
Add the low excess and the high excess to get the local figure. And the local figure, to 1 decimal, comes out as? 4.5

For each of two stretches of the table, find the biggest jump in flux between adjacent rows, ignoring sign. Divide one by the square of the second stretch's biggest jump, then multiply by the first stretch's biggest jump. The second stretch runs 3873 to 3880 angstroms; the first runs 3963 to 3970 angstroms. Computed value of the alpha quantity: 0.2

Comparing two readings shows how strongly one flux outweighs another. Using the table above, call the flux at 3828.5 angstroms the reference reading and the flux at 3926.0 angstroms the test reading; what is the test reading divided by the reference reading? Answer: 0.70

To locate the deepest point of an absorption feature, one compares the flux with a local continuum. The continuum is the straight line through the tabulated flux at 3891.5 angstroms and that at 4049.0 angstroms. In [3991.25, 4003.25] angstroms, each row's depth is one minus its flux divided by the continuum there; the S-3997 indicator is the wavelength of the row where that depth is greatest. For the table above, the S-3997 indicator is 4001.0 angstroms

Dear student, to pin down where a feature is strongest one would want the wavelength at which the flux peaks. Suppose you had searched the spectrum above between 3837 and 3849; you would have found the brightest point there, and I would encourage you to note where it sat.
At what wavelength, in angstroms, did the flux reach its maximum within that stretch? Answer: 3845.0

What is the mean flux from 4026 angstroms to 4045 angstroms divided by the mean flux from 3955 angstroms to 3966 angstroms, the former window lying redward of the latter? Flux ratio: 0.863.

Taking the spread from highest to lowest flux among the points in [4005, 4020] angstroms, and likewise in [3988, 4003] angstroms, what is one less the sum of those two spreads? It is -7.8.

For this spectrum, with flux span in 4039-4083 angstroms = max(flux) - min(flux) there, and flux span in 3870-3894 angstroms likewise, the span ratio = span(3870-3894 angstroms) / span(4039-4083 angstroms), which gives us 1.3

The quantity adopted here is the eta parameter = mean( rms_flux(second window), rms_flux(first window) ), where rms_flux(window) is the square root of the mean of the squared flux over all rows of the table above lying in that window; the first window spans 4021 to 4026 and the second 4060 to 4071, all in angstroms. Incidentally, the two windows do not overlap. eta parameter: 20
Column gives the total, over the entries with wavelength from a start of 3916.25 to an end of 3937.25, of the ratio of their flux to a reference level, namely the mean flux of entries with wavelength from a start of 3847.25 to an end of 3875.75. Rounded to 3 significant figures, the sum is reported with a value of 11.5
